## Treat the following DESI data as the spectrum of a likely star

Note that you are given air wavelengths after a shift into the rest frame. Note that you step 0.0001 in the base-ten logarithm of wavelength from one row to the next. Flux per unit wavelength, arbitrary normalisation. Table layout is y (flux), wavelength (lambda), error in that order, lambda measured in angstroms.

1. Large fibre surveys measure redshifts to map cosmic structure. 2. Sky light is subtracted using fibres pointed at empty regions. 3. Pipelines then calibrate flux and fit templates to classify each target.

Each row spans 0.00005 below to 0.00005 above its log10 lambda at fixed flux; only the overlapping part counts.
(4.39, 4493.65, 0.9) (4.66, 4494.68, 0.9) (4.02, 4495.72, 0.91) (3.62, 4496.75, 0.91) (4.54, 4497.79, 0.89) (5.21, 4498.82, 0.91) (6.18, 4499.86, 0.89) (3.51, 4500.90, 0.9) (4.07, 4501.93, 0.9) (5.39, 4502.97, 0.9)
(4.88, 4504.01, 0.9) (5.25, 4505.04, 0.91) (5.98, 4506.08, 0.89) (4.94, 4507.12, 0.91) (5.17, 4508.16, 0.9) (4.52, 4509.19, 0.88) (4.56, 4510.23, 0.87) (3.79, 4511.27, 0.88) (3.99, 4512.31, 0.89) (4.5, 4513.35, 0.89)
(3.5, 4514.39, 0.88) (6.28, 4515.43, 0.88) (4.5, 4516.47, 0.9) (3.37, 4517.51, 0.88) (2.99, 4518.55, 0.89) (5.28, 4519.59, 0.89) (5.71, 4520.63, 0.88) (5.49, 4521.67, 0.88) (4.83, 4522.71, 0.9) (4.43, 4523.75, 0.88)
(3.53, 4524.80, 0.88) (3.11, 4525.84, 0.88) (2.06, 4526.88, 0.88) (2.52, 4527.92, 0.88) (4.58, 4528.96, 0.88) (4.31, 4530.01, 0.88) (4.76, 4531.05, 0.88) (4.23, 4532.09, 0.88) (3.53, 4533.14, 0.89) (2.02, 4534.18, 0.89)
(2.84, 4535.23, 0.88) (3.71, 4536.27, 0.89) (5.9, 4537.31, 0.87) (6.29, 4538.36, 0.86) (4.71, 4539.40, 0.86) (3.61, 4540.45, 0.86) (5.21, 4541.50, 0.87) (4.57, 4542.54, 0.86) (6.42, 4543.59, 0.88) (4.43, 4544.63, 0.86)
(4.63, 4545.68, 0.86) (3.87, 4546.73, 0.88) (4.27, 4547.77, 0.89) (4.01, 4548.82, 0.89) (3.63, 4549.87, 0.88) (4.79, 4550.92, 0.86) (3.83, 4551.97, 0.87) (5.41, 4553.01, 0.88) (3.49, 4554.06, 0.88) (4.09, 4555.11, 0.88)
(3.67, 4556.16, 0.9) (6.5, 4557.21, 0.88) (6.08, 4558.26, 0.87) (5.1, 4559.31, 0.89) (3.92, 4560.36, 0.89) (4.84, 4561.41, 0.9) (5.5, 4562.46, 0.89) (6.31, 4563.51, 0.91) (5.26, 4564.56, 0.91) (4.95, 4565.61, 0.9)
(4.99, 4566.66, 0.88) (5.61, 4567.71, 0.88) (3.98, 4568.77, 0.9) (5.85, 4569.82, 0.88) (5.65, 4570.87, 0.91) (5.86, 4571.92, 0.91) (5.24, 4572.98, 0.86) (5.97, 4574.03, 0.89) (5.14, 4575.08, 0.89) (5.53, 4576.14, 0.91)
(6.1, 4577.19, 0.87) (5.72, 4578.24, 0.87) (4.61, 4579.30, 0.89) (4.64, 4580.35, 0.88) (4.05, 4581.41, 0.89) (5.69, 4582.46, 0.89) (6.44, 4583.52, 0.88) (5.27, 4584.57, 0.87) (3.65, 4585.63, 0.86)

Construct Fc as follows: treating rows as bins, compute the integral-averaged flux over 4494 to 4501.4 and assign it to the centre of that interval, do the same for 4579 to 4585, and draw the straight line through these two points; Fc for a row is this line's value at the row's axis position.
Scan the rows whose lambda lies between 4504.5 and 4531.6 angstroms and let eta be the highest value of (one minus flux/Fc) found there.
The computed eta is 0.6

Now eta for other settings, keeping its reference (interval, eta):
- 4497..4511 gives 0.2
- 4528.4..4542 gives 0.6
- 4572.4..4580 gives 0.1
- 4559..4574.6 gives 0.2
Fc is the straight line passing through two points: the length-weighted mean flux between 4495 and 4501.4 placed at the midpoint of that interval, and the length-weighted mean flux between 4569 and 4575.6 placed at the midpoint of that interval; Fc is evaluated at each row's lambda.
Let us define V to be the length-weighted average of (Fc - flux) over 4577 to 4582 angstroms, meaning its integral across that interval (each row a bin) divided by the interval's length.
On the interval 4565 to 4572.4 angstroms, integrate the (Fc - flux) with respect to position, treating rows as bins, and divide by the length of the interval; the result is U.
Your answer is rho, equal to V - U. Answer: 0.46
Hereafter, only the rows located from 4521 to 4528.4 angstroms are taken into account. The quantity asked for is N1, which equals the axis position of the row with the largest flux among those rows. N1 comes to 4521.67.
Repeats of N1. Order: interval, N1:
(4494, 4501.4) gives 4499.86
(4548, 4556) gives 4553.01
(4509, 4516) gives 4515.43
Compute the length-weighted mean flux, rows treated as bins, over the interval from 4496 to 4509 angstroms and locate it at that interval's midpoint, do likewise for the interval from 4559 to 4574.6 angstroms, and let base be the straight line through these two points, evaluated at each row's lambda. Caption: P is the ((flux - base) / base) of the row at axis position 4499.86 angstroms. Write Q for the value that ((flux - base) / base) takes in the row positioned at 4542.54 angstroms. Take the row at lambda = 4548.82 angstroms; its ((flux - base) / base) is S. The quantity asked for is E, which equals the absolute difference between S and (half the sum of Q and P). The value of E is 0.31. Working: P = 0.3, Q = -0.11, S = -0.22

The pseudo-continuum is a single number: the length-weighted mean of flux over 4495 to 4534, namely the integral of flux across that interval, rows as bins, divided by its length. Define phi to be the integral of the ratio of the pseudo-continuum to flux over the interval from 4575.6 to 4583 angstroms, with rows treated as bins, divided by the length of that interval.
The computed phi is 0.86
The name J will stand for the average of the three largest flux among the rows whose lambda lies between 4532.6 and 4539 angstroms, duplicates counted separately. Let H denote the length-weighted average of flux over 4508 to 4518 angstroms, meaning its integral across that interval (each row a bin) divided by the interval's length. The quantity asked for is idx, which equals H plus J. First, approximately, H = 4.4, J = 5.30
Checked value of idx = 9.7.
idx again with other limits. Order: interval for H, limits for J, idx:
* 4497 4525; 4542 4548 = 9.9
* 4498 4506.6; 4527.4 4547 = 11.2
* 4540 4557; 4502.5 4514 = 10.0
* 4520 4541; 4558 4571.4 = 10.2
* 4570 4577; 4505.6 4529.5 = 11.6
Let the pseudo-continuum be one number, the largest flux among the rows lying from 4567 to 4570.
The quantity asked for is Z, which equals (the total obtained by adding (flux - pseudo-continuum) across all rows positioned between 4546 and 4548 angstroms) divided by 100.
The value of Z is -0.036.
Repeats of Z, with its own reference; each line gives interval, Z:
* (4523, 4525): -0.037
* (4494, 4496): -0.030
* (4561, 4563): -0.014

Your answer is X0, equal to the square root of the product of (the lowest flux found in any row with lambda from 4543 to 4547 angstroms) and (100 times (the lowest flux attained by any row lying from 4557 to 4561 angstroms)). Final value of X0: 39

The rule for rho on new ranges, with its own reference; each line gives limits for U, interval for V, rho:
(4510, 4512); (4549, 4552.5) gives 0.57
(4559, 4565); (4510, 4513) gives 0.36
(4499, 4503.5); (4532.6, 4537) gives 2.12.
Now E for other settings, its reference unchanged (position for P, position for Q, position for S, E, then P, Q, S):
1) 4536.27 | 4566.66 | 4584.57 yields 0.14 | -0.3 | -0.05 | -0.02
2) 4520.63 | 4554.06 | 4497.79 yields 0.03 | 0.1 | -0.33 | -0.06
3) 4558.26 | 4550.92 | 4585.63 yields 0.37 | 0.2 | -0.07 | -0.32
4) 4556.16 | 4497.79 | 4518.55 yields 0.22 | -0.3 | -0.06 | -0.40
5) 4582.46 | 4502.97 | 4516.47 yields 0.18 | 0.1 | 0.11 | -0.09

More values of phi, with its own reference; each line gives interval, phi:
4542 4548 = 0.95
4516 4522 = 1.03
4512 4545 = 1.12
